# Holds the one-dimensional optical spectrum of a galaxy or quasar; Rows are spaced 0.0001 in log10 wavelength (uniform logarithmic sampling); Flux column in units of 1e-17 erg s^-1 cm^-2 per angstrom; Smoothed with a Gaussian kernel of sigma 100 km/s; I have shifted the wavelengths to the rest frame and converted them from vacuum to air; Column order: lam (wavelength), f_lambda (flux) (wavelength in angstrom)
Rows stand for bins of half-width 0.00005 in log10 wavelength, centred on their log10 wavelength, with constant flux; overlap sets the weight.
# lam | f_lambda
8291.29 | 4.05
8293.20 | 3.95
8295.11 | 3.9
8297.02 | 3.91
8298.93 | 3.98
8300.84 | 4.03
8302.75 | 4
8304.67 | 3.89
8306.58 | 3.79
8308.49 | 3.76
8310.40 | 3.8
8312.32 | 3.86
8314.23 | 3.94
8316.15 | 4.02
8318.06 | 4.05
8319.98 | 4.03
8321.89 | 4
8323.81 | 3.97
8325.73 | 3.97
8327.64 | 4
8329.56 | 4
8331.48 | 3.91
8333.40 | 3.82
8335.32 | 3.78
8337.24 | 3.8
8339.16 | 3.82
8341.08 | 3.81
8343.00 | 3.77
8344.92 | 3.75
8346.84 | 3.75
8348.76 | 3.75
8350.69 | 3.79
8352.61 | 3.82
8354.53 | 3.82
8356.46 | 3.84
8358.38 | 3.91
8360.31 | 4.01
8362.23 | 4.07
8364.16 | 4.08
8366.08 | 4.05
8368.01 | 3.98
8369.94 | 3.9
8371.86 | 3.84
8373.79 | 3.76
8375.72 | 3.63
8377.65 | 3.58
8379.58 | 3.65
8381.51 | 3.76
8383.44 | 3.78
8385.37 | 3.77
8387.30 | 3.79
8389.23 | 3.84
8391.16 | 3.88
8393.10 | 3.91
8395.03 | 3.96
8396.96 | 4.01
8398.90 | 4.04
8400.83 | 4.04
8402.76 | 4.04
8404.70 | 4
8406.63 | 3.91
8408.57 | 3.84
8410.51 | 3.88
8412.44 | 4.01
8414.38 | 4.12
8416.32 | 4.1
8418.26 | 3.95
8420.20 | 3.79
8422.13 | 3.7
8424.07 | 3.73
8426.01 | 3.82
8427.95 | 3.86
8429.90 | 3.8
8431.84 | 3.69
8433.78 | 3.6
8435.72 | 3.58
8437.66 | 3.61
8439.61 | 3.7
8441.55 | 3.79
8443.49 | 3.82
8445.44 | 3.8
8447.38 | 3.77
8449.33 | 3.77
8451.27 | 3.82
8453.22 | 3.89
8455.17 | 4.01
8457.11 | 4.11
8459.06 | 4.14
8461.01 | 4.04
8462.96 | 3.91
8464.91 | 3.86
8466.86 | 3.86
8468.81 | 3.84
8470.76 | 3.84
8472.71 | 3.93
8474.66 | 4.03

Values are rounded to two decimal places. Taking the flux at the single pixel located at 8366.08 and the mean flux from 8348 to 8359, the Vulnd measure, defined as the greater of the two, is 4.05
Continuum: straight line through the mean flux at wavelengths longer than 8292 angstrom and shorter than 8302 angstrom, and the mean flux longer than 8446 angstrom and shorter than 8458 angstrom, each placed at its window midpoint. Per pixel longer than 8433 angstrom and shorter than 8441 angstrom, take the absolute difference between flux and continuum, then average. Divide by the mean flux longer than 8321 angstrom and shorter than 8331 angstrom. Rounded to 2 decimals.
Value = 0.07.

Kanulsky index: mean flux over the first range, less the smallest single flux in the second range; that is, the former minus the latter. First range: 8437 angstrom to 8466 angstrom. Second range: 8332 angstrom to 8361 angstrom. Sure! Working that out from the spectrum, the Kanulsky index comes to 0.12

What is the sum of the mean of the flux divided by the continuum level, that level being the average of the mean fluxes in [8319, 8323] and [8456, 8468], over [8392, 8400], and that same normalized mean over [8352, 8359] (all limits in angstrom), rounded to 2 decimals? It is 1.96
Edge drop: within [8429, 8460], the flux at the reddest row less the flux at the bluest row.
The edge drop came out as 0.34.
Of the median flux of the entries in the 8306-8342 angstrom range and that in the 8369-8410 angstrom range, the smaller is 3.84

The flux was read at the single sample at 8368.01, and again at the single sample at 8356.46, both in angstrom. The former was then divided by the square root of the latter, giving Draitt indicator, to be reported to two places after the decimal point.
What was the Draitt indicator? 2.03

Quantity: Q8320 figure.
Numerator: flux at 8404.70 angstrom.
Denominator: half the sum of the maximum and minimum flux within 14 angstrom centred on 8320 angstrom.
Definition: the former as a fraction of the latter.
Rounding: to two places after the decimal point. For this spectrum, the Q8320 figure 1.00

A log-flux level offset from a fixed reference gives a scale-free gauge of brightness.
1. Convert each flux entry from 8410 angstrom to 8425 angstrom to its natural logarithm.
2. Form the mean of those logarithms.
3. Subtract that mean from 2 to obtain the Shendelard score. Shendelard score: 0.64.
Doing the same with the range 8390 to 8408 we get 0.62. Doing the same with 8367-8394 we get 0.67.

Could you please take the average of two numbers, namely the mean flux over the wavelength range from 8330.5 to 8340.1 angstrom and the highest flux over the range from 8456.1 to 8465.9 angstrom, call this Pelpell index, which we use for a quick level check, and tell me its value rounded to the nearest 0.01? 3.98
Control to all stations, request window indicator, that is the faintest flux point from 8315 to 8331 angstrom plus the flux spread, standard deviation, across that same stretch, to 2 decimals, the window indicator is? 4.00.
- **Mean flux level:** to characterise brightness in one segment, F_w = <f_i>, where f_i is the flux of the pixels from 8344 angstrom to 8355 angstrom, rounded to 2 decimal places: 3.78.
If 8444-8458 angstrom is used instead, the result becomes 3.88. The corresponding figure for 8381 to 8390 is 3.79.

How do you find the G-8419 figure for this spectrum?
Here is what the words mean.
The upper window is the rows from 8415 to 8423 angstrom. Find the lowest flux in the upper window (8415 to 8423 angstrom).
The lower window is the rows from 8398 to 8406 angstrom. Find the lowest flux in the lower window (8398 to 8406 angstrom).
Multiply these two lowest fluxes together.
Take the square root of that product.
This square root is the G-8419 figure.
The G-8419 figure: 3.85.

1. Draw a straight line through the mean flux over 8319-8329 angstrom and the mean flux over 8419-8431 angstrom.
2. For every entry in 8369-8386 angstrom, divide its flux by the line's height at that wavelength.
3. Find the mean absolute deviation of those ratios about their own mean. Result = 0.021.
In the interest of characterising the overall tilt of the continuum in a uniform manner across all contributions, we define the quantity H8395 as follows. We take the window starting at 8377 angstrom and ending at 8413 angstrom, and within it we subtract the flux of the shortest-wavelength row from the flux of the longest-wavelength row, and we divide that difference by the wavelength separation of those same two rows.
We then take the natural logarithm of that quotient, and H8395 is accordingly -4.4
